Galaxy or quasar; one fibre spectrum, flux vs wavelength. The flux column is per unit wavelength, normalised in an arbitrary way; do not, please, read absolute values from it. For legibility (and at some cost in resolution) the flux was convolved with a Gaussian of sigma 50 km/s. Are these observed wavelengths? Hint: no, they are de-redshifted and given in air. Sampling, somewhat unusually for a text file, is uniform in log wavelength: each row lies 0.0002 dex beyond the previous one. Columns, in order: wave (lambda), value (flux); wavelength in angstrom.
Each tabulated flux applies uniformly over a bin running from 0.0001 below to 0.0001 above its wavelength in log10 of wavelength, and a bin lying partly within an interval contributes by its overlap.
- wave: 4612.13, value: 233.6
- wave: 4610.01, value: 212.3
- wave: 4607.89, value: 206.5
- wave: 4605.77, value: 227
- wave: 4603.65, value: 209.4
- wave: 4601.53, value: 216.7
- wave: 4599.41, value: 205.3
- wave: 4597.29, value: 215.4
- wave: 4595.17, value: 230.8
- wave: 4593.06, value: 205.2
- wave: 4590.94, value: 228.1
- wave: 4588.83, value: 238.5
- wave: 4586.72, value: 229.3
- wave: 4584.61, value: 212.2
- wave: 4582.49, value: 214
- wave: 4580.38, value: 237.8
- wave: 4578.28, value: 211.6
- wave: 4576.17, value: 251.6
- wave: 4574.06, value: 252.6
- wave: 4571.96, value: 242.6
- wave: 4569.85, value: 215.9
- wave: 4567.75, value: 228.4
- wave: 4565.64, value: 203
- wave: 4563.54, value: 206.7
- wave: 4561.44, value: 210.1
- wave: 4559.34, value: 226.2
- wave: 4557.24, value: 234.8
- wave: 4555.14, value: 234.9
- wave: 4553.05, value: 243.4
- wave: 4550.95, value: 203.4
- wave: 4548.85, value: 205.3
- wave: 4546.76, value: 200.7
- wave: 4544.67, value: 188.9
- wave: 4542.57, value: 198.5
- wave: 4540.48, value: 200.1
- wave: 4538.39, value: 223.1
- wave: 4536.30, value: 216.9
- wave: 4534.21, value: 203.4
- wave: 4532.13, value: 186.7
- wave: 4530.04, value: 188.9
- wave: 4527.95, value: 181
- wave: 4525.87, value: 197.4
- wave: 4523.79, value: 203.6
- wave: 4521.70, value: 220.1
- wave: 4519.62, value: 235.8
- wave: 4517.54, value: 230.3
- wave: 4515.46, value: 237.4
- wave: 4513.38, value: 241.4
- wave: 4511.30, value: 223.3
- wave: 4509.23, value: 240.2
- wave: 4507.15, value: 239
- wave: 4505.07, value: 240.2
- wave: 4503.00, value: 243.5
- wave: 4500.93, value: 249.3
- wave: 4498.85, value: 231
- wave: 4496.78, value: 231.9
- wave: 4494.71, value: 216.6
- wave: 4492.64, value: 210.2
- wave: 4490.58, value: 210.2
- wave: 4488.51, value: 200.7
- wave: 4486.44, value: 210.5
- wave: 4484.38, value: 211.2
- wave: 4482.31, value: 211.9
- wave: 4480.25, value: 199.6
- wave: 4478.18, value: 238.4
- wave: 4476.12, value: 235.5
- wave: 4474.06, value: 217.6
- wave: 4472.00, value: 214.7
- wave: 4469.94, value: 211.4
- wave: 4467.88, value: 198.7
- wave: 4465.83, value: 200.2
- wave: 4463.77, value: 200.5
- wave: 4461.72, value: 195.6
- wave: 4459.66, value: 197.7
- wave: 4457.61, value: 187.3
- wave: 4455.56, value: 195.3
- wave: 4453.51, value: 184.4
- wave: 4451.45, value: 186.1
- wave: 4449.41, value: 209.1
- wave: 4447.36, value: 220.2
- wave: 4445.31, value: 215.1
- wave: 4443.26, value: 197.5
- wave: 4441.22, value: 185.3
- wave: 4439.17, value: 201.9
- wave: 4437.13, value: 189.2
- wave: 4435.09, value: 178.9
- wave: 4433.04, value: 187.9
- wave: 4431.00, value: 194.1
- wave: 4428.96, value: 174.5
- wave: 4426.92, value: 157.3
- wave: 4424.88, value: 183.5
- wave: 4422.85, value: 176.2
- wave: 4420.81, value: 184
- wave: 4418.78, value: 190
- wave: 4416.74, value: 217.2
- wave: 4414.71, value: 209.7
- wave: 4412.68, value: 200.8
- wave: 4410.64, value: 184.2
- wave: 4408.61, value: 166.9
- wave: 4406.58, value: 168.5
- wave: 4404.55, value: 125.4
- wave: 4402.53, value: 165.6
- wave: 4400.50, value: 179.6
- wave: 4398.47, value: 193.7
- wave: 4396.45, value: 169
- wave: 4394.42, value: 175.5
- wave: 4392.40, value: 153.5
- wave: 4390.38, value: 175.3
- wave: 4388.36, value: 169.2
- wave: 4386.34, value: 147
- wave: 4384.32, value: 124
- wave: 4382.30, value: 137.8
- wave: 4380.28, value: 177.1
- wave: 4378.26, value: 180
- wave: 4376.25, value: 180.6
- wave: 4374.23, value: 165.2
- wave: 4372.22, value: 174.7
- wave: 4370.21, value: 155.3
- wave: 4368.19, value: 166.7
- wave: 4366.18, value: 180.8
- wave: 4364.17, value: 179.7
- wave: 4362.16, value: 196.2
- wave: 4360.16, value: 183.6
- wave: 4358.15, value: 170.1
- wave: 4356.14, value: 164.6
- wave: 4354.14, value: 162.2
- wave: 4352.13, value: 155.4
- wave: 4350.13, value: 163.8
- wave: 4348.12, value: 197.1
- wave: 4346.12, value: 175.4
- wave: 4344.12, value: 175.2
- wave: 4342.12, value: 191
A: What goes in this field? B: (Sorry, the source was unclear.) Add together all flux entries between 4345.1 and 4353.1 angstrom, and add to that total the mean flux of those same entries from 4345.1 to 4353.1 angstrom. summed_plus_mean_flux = 865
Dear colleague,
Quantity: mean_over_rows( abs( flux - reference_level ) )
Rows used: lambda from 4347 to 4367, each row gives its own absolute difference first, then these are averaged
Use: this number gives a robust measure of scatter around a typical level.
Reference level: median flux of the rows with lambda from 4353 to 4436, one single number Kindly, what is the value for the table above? 12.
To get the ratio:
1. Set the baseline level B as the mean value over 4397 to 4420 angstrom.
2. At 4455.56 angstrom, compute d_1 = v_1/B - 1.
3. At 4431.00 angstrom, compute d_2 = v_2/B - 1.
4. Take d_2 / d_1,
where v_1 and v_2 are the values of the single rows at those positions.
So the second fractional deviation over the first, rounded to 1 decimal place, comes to 0.9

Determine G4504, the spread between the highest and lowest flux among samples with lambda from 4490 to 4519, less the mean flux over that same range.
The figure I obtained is -193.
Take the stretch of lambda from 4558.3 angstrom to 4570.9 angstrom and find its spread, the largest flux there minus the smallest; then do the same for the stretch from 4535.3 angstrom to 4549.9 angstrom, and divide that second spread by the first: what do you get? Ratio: 1.3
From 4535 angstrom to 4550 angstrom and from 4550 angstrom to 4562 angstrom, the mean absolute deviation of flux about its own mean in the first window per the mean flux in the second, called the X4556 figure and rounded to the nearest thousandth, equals 0.039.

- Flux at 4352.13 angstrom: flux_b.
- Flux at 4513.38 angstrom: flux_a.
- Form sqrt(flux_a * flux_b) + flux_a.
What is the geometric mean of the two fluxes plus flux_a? 435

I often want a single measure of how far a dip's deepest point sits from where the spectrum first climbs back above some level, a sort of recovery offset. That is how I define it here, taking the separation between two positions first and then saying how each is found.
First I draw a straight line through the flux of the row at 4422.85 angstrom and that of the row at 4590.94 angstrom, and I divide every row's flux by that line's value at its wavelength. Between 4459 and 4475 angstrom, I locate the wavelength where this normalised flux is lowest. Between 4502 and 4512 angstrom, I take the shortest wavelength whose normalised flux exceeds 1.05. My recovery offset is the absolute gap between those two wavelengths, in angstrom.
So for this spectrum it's 41.3 angstrom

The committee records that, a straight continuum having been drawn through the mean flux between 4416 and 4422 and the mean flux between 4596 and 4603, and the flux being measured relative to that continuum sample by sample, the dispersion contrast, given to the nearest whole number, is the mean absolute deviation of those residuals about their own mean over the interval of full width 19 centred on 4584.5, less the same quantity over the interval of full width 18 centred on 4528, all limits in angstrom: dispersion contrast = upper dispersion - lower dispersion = -1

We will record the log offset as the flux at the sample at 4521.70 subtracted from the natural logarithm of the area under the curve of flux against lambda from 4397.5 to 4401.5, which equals -213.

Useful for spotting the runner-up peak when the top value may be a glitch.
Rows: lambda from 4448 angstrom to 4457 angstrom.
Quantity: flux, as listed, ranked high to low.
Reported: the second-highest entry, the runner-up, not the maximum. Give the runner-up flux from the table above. 195.3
